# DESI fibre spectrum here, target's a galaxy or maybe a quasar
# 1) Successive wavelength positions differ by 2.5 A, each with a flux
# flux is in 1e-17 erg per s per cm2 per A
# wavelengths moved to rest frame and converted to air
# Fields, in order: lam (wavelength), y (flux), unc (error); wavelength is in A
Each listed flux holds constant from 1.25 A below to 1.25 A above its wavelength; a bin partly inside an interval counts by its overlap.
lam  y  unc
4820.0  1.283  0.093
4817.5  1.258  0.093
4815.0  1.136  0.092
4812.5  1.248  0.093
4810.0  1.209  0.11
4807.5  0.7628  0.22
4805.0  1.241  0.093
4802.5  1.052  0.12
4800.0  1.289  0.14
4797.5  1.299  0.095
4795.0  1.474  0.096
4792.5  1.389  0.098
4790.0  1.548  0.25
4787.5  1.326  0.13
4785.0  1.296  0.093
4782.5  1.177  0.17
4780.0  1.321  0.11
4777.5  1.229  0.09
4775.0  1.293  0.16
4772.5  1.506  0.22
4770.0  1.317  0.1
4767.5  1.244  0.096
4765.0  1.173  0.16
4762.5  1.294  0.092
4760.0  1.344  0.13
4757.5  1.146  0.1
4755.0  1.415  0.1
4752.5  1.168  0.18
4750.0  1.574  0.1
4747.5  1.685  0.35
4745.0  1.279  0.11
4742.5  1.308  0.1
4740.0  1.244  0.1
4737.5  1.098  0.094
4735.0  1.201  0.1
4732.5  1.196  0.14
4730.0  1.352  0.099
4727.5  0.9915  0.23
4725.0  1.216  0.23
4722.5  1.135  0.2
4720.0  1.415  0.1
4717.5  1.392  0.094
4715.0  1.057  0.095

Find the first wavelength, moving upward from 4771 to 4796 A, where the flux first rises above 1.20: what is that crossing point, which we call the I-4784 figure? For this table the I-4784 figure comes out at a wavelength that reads 4772.5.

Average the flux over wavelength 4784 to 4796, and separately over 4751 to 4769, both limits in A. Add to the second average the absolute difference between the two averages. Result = 1.41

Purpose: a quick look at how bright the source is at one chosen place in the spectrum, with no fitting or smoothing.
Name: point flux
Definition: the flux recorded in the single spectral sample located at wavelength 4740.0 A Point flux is 1.244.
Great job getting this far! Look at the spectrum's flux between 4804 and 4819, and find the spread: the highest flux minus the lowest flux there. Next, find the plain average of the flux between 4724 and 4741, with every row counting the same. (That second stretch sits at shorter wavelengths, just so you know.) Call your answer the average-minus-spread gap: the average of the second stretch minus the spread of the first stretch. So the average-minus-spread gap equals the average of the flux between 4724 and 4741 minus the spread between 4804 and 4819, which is 0.69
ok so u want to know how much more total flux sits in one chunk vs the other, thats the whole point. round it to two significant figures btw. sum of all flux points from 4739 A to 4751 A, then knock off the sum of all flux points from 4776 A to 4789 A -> 0.74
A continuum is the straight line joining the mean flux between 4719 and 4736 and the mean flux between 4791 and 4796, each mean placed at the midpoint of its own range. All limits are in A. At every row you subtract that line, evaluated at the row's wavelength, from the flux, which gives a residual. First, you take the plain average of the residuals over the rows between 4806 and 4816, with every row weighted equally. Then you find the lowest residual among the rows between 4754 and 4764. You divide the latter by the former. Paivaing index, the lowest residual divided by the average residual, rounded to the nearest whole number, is 0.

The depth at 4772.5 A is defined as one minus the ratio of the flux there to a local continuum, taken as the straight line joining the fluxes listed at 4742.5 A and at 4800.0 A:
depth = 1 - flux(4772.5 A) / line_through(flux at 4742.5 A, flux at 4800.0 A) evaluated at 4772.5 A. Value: -0.16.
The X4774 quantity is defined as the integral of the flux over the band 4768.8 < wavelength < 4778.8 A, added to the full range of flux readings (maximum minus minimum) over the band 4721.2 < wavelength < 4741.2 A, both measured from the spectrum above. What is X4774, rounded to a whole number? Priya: 14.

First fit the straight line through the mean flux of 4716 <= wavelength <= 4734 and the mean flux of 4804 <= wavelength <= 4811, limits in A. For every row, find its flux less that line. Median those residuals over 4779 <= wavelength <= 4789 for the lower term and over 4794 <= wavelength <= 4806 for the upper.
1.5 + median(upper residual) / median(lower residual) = 2.6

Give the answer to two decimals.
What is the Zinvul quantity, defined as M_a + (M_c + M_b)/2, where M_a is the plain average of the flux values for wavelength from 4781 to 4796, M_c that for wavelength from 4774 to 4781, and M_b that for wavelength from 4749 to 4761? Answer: 2.67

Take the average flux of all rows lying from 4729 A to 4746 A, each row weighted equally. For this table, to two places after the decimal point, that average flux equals 1.24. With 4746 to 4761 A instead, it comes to 1.39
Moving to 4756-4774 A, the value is 1.29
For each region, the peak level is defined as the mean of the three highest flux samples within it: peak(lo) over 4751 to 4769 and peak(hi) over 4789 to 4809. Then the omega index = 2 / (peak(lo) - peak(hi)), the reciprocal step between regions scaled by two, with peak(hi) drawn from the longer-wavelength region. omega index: -17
